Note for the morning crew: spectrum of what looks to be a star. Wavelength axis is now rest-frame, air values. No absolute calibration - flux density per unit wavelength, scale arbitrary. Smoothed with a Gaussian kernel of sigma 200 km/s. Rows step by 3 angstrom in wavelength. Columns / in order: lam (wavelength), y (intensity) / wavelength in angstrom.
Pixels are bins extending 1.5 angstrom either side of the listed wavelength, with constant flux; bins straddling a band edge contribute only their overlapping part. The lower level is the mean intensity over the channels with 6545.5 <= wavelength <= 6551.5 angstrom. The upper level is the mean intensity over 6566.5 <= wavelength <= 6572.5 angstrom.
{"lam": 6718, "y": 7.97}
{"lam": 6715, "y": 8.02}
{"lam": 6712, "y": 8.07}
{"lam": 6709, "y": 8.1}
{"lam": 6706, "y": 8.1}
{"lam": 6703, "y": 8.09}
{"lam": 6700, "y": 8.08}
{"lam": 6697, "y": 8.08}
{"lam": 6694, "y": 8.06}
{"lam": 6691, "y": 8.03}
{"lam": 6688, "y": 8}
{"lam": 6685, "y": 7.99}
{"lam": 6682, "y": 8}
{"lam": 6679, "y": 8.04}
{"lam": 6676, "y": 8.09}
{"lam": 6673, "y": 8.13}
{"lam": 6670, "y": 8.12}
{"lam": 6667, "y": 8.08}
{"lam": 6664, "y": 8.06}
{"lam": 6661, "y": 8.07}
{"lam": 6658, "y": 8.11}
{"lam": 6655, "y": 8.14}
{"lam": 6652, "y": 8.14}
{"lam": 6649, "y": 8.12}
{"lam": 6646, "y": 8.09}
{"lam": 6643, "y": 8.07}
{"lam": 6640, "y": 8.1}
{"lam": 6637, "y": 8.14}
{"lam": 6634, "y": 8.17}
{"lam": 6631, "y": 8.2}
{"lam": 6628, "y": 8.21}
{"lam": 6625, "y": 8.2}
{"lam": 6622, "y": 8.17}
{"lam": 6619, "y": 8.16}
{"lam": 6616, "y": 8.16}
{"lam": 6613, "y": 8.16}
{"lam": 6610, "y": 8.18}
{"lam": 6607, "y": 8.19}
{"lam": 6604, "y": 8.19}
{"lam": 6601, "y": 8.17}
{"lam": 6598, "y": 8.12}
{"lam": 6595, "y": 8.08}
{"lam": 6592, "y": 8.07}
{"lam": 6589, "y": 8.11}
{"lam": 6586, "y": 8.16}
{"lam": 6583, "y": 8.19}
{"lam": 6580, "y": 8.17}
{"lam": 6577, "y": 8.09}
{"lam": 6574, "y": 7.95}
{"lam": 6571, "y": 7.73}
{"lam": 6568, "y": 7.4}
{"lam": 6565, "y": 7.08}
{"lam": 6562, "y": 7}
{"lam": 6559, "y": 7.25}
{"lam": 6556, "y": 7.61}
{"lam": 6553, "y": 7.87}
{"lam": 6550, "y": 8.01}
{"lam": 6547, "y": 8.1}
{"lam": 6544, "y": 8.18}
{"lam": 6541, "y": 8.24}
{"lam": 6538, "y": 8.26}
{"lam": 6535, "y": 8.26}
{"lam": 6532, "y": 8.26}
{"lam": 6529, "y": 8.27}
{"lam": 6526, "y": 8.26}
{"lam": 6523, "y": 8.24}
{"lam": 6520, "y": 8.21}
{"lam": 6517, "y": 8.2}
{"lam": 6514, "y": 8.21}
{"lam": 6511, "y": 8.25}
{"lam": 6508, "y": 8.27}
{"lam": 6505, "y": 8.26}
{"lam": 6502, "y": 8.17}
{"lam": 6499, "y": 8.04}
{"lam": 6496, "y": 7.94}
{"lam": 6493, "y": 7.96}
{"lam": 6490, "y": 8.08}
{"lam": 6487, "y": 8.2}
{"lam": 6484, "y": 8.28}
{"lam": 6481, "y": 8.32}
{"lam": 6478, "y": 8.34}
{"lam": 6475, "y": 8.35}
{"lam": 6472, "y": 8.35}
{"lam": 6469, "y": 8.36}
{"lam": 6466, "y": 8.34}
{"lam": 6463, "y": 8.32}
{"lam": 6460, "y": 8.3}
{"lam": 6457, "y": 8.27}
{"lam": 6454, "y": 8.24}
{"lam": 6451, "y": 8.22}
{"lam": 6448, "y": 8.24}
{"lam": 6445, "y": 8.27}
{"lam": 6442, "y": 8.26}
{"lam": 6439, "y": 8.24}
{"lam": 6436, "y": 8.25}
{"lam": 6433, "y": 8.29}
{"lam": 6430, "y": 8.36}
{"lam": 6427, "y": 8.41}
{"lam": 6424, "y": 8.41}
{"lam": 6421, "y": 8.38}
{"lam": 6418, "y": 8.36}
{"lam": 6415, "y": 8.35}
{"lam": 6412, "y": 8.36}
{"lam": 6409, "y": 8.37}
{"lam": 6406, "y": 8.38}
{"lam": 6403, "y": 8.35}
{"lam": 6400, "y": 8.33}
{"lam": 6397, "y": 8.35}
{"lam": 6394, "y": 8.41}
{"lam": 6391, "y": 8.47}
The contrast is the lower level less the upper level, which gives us 0.49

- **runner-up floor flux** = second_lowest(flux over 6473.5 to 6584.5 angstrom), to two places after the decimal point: 7.08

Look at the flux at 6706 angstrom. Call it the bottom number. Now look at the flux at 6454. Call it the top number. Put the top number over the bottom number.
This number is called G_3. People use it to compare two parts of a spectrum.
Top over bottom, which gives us 1.02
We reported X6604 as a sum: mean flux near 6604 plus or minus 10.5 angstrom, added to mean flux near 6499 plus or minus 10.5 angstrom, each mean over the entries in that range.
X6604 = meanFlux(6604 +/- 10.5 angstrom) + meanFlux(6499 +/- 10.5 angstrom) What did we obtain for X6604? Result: 16.3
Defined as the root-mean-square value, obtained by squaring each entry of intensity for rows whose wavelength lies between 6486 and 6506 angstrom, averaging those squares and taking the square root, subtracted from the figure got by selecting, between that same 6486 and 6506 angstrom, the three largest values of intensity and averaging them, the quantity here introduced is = 0.12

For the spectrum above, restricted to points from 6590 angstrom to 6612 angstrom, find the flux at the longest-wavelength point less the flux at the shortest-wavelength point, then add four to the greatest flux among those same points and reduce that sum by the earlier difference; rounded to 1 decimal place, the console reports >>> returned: 12.1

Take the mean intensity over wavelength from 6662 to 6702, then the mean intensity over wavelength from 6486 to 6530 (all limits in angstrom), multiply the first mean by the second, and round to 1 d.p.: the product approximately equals 65.8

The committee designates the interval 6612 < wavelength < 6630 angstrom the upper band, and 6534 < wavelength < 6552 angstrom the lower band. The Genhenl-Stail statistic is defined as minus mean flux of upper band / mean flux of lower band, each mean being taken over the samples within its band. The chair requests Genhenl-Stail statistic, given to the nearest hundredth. -1.00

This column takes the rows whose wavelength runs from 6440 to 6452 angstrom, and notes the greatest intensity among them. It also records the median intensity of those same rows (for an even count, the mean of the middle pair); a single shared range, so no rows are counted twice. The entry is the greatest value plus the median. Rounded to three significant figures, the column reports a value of 16.5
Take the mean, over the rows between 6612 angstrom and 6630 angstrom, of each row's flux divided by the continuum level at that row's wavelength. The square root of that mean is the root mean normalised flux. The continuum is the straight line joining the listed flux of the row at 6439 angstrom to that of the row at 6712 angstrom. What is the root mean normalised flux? 1.003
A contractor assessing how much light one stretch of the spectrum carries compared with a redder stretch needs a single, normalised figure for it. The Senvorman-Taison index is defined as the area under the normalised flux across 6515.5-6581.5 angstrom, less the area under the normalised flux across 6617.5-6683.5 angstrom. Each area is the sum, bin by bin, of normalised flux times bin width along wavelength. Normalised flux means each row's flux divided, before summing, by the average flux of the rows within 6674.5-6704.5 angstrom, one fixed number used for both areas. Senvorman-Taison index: -1.5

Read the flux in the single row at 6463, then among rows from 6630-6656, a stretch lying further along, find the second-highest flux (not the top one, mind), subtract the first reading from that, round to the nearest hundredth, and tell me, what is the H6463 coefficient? -0.15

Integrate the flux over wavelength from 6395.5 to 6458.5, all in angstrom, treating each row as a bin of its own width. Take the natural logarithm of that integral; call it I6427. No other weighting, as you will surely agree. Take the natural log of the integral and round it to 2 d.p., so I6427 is 6.26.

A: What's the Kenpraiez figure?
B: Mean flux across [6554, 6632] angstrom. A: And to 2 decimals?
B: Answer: 7.96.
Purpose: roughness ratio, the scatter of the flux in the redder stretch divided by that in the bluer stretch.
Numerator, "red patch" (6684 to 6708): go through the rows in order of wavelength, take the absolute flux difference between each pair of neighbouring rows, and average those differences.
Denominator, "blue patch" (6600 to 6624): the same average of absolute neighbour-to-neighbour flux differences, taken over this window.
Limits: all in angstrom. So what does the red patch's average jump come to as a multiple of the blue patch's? 1.8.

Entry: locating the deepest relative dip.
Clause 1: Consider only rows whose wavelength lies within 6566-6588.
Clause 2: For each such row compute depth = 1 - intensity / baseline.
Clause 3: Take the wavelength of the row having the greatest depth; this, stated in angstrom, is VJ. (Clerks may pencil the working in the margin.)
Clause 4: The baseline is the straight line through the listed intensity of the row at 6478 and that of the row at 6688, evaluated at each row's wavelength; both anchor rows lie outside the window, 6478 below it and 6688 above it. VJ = 6568 angstrom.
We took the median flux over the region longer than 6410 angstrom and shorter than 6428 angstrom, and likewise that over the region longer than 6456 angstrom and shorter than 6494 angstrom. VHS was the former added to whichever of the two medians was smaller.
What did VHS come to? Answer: 16.7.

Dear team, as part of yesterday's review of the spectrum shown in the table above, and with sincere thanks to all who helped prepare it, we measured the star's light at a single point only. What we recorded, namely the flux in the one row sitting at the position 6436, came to 8.25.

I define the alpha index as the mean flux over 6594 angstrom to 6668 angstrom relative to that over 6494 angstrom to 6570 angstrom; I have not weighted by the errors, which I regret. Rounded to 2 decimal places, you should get 1.02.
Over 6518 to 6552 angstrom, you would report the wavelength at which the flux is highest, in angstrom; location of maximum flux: 6529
